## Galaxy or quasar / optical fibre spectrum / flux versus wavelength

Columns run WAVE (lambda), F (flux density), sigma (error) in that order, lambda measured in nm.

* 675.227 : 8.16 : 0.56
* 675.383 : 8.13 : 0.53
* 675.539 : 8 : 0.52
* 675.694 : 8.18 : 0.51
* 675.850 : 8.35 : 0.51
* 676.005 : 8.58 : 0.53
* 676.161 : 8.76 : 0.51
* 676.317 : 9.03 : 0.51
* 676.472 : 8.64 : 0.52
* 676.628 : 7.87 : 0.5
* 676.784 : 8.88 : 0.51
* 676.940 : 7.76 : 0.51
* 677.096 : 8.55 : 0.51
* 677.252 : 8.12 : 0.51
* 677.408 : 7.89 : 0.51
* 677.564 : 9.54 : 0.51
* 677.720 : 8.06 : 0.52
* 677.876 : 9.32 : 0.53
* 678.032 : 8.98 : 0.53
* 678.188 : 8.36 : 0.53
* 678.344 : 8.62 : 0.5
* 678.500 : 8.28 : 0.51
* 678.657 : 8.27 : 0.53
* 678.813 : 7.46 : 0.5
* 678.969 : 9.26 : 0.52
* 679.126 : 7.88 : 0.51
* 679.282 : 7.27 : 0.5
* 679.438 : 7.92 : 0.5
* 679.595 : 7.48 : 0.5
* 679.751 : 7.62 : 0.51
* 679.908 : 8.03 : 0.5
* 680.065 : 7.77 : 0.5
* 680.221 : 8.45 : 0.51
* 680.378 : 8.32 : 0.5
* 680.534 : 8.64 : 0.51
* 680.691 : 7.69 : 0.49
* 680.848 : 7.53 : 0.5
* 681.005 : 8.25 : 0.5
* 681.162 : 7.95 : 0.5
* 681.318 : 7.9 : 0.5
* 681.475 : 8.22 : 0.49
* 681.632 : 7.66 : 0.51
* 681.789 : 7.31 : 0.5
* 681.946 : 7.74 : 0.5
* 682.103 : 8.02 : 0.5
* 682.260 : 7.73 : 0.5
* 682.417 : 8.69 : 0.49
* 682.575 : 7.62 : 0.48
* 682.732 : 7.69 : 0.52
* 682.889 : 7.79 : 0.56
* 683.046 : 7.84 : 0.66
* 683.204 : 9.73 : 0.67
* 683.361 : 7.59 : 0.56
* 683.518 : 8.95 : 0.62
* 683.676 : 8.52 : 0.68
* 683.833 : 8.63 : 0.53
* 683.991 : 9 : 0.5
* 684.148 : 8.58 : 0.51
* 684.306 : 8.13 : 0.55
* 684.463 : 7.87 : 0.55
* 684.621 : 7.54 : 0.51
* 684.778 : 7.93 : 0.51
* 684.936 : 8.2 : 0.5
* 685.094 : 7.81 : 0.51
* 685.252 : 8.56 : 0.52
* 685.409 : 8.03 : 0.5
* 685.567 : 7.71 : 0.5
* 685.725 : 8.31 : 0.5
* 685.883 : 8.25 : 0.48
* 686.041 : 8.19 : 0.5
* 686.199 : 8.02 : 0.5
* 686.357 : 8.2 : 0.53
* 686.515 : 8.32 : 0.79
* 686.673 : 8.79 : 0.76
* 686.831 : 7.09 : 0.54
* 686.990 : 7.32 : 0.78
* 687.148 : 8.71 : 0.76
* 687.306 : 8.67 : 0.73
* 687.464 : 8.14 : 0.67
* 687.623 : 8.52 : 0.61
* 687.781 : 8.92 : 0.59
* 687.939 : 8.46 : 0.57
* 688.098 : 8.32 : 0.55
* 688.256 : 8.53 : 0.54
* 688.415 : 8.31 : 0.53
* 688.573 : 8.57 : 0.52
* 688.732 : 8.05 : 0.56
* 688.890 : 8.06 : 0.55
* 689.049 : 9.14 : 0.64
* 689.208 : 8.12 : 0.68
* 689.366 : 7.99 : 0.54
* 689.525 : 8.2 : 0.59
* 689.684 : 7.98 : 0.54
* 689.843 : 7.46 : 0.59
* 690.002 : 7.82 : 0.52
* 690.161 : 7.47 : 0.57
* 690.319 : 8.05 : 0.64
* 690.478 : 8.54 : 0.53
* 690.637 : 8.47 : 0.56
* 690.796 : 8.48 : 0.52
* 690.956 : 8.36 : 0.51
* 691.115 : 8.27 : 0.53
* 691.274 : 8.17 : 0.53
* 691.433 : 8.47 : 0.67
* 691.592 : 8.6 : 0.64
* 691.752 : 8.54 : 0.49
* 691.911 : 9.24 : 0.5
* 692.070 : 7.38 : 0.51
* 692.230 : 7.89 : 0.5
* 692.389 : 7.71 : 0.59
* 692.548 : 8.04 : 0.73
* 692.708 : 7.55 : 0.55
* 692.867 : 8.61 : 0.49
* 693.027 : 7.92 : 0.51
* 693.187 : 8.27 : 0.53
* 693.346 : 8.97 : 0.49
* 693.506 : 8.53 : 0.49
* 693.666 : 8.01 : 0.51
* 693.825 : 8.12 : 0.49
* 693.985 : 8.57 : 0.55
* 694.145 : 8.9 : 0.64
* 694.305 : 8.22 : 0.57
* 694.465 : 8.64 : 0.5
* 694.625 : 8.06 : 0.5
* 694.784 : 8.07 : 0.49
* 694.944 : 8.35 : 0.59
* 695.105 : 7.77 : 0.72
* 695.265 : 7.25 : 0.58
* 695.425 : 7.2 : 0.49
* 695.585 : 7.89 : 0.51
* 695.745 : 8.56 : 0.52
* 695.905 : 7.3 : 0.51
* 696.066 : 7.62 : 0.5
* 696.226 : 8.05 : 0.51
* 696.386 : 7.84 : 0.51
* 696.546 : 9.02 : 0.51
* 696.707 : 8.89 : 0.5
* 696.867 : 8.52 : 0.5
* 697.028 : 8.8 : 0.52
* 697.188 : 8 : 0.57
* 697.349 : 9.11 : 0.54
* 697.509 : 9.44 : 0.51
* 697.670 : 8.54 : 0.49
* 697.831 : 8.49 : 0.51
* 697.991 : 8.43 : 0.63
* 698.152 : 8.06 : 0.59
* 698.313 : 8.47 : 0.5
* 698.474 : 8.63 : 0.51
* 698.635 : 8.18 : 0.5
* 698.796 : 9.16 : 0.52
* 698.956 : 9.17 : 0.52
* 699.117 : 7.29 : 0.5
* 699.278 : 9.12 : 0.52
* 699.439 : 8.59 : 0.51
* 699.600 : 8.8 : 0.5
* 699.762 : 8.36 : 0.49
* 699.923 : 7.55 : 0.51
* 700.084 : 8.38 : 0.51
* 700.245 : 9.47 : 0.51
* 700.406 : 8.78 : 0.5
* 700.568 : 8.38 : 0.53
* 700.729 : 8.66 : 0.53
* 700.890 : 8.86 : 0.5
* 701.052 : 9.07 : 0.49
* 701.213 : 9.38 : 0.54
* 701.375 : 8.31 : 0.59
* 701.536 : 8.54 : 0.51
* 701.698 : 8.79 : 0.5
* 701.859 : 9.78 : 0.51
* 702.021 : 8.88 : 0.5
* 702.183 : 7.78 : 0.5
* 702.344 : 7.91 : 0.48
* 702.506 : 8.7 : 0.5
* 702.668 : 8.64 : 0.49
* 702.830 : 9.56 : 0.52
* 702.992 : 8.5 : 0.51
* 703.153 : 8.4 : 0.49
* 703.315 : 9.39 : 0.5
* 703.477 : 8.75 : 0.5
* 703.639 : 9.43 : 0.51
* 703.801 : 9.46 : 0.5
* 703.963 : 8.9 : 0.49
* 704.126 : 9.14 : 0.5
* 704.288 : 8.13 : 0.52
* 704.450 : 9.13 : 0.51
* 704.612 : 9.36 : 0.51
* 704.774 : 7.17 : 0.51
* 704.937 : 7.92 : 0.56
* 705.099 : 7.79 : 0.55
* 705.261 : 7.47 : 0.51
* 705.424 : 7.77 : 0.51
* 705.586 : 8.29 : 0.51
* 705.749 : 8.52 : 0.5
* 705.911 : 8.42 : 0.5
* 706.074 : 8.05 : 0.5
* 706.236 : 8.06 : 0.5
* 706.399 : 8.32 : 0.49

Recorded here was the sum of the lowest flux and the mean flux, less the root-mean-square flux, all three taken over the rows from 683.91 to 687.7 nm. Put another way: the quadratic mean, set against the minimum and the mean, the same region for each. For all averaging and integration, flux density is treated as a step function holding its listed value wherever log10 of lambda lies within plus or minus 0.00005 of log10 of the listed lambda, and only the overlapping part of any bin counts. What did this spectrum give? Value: 7.08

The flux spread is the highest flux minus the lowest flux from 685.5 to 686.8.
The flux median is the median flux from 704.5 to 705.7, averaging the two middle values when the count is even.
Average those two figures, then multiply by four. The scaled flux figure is 17.7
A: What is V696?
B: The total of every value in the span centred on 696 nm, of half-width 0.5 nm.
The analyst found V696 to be 47.3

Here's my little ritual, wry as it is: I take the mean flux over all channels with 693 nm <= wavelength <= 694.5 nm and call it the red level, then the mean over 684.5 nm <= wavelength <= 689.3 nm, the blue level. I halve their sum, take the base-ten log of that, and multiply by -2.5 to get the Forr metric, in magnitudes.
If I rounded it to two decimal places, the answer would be -2.30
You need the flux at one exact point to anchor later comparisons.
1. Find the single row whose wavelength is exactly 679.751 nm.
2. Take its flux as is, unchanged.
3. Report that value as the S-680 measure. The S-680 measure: 7.62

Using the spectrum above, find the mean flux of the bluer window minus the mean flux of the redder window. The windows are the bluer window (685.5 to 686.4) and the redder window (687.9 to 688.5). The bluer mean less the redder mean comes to -0.29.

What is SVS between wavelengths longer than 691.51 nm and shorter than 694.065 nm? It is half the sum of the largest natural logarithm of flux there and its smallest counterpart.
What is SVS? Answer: 2.11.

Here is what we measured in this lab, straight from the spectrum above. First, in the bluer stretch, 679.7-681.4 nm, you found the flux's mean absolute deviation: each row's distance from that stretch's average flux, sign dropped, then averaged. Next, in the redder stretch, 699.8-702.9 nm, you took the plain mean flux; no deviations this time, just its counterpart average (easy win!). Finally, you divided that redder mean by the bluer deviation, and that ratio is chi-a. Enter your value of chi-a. 30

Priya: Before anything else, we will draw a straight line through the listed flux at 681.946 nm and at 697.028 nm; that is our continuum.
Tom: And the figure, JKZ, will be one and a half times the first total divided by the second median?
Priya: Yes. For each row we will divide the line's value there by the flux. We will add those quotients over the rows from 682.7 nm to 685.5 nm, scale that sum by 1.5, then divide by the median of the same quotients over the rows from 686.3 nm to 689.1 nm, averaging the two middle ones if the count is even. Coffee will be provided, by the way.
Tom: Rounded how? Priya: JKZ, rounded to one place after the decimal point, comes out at 26.8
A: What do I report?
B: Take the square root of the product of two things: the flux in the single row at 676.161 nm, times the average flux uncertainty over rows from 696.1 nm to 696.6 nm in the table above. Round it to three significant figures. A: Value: 2.11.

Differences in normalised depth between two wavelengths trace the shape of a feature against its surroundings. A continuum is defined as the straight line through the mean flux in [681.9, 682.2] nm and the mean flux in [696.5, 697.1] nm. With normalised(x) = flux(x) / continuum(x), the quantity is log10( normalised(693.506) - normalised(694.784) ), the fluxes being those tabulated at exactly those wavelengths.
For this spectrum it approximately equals -1.21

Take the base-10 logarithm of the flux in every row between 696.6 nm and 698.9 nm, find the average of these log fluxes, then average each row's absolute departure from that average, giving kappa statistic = 0.016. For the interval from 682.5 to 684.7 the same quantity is 0.029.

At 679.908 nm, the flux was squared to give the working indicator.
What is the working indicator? 64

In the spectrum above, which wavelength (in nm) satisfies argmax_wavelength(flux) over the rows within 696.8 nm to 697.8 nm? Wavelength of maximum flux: 697.509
